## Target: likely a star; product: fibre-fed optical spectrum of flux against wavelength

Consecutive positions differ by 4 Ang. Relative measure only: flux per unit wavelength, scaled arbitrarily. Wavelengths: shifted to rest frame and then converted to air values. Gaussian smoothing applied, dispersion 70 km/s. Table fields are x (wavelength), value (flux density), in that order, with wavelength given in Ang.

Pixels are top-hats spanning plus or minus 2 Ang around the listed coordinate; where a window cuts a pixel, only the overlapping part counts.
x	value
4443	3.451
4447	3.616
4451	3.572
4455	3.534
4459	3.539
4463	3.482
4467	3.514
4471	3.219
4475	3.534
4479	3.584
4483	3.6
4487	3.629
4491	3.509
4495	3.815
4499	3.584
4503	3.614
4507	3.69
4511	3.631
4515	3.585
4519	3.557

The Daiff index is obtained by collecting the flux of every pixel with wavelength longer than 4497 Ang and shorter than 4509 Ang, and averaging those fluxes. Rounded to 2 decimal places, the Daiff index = 3.63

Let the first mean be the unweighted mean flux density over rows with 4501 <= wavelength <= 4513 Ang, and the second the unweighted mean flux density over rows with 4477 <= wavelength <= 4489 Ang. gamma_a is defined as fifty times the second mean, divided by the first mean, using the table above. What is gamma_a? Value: 49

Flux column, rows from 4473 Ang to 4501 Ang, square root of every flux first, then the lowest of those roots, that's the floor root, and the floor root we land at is 1.87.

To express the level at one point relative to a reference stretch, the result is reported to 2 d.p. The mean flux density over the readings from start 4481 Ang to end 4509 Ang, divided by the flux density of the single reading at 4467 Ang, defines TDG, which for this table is 1.03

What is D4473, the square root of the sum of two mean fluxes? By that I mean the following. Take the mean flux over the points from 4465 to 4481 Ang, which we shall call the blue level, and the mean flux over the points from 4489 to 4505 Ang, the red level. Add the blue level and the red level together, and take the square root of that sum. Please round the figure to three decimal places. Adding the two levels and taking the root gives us 2.663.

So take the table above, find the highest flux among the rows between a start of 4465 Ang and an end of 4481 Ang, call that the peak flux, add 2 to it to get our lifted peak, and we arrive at 5.58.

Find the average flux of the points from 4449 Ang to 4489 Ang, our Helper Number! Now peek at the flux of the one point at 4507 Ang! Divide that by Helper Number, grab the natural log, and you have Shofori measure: 0.047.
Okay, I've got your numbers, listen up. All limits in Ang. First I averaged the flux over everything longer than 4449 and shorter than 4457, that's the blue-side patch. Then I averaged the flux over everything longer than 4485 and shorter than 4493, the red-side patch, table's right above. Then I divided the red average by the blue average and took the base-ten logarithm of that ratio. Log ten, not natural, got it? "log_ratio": 0.002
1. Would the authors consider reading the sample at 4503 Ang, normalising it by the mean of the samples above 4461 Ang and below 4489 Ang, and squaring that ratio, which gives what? 1.06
